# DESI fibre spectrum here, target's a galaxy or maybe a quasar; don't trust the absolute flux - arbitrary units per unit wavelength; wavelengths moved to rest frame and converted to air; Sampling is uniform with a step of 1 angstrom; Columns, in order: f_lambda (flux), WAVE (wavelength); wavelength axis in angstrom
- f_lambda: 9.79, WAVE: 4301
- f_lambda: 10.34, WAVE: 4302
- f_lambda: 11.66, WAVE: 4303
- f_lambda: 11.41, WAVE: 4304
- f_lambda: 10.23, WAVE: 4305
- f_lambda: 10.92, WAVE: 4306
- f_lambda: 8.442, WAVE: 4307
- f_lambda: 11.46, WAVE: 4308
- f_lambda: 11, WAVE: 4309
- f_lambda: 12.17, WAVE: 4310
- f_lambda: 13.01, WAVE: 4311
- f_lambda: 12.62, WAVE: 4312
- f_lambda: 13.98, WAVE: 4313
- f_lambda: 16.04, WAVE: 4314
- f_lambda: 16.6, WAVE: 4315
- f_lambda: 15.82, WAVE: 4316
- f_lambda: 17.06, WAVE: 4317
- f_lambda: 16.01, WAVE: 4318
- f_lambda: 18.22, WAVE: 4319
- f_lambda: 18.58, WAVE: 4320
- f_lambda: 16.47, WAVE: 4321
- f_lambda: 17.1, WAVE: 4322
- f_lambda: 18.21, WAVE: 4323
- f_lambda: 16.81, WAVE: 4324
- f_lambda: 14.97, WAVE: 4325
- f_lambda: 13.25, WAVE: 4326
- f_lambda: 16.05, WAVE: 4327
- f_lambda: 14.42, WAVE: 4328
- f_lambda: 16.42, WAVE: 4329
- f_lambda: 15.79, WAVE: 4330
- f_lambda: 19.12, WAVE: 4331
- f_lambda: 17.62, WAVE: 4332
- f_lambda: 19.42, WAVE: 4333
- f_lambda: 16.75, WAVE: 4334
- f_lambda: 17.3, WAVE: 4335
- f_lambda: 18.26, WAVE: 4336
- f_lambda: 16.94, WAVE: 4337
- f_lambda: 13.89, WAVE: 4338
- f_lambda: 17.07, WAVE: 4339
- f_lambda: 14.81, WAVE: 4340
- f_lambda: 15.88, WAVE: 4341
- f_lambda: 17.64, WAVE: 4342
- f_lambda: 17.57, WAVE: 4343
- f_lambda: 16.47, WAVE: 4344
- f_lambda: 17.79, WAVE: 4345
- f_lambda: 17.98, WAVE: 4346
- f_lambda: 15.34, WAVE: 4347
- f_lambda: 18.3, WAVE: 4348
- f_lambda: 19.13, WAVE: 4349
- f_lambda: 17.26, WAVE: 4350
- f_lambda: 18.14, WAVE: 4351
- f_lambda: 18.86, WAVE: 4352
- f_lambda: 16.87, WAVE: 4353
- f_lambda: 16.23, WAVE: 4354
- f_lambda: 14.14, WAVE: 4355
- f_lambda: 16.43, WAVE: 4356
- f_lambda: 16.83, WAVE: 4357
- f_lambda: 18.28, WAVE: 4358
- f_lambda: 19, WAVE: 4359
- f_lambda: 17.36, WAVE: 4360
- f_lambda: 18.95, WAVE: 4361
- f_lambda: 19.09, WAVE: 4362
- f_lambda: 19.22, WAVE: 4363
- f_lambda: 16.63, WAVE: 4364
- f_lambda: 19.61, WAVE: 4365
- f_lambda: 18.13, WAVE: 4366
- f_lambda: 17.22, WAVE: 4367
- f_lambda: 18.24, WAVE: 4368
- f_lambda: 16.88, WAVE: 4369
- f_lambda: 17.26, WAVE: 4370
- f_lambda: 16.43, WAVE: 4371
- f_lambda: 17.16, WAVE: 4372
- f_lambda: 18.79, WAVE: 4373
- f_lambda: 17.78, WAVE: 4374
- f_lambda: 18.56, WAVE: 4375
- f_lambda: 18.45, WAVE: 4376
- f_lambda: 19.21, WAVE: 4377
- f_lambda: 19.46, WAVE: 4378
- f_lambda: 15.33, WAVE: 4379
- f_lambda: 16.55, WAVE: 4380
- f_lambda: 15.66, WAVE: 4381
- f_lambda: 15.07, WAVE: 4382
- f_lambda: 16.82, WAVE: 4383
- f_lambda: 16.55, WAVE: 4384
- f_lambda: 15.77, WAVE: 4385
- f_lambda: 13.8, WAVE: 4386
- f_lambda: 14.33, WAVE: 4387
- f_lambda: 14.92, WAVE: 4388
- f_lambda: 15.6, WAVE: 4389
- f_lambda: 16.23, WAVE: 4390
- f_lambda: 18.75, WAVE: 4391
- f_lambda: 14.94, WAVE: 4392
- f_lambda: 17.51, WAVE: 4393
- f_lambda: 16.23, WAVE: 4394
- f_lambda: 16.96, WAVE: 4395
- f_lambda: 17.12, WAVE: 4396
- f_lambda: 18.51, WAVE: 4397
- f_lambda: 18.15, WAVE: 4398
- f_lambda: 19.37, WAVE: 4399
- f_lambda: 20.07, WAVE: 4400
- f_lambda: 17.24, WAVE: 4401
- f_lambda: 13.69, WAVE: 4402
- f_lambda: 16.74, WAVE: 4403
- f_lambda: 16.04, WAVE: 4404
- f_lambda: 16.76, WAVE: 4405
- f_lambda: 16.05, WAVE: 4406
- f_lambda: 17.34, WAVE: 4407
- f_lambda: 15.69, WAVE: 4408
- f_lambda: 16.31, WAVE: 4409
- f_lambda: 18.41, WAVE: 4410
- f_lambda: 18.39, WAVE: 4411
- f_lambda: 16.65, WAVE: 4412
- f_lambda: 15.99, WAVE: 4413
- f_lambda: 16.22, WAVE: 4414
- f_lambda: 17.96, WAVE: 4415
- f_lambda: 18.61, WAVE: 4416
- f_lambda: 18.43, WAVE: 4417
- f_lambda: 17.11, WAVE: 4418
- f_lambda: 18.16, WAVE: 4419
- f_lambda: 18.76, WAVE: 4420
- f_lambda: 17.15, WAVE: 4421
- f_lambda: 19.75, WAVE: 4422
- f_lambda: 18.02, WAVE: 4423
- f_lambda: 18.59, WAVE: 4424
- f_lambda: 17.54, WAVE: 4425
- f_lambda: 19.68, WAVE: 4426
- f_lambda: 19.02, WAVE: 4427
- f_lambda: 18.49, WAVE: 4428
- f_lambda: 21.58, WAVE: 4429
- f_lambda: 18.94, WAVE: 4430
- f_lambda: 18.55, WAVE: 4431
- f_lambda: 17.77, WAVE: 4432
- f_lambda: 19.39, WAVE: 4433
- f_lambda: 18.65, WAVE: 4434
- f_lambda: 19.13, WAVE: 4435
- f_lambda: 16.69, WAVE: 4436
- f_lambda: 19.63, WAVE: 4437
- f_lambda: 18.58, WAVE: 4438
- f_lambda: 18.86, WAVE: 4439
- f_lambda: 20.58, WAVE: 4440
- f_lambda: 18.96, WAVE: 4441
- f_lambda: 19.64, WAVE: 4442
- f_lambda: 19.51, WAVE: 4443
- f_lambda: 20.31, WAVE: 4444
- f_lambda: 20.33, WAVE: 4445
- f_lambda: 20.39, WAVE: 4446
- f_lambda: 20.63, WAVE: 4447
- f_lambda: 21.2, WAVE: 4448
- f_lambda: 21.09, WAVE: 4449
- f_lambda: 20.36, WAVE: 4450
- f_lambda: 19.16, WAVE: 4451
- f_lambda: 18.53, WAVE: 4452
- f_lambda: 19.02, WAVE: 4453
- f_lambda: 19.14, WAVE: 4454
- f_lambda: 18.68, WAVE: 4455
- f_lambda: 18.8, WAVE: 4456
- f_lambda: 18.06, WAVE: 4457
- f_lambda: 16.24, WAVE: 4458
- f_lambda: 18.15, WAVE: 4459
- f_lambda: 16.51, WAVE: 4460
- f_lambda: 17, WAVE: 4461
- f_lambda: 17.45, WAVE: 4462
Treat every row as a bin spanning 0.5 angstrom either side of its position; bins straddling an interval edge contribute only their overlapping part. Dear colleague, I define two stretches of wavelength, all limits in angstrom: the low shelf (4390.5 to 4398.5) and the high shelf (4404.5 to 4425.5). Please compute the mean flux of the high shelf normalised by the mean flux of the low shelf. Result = 1.01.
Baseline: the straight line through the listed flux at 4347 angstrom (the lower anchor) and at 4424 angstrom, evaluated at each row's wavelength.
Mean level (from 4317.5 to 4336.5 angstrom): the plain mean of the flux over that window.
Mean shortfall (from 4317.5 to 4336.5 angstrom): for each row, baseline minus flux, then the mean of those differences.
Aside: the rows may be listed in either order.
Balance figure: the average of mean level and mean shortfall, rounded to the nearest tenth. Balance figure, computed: 7.2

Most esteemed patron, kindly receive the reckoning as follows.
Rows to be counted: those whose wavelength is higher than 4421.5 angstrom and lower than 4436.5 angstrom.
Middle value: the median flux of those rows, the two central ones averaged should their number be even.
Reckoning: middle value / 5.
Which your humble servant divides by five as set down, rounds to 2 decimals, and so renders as 3.73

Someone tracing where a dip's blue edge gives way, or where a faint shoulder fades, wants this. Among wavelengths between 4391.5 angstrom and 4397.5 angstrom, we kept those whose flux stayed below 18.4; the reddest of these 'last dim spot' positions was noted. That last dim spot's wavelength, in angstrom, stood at 4396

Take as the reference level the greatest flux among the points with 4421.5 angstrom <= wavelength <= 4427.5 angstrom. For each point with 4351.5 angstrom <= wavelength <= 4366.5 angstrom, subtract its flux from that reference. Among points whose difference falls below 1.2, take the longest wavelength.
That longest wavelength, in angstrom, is 4365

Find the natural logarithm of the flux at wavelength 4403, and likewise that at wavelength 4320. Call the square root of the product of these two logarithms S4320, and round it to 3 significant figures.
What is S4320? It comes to 2.87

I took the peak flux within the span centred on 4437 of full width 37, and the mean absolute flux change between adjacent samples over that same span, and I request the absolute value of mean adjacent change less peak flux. 20.5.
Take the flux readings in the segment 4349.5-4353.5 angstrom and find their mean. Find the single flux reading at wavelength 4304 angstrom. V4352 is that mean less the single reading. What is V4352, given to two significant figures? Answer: 6.4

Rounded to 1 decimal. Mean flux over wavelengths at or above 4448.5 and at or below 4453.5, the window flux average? 19.6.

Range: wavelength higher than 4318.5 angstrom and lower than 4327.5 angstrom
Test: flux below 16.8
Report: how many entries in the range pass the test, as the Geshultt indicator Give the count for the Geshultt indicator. 4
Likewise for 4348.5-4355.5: 2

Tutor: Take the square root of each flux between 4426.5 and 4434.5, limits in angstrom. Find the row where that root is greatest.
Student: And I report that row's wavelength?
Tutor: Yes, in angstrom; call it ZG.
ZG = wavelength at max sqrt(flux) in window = 4429 angstrom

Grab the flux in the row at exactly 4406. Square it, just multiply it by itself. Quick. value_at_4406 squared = 258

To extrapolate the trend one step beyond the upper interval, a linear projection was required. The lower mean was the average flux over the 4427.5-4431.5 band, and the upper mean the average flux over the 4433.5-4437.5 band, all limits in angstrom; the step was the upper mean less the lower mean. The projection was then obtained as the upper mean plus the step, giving 17.7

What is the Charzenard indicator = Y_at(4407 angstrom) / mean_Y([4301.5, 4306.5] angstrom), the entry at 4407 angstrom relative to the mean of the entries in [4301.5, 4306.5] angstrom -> 1.59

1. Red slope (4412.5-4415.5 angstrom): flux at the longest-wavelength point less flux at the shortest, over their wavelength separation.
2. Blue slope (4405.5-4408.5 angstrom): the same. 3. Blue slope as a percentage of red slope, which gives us -18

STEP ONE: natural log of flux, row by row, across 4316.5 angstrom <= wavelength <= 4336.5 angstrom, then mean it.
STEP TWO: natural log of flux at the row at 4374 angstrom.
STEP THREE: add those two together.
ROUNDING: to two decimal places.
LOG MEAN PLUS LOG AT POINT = 5.70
